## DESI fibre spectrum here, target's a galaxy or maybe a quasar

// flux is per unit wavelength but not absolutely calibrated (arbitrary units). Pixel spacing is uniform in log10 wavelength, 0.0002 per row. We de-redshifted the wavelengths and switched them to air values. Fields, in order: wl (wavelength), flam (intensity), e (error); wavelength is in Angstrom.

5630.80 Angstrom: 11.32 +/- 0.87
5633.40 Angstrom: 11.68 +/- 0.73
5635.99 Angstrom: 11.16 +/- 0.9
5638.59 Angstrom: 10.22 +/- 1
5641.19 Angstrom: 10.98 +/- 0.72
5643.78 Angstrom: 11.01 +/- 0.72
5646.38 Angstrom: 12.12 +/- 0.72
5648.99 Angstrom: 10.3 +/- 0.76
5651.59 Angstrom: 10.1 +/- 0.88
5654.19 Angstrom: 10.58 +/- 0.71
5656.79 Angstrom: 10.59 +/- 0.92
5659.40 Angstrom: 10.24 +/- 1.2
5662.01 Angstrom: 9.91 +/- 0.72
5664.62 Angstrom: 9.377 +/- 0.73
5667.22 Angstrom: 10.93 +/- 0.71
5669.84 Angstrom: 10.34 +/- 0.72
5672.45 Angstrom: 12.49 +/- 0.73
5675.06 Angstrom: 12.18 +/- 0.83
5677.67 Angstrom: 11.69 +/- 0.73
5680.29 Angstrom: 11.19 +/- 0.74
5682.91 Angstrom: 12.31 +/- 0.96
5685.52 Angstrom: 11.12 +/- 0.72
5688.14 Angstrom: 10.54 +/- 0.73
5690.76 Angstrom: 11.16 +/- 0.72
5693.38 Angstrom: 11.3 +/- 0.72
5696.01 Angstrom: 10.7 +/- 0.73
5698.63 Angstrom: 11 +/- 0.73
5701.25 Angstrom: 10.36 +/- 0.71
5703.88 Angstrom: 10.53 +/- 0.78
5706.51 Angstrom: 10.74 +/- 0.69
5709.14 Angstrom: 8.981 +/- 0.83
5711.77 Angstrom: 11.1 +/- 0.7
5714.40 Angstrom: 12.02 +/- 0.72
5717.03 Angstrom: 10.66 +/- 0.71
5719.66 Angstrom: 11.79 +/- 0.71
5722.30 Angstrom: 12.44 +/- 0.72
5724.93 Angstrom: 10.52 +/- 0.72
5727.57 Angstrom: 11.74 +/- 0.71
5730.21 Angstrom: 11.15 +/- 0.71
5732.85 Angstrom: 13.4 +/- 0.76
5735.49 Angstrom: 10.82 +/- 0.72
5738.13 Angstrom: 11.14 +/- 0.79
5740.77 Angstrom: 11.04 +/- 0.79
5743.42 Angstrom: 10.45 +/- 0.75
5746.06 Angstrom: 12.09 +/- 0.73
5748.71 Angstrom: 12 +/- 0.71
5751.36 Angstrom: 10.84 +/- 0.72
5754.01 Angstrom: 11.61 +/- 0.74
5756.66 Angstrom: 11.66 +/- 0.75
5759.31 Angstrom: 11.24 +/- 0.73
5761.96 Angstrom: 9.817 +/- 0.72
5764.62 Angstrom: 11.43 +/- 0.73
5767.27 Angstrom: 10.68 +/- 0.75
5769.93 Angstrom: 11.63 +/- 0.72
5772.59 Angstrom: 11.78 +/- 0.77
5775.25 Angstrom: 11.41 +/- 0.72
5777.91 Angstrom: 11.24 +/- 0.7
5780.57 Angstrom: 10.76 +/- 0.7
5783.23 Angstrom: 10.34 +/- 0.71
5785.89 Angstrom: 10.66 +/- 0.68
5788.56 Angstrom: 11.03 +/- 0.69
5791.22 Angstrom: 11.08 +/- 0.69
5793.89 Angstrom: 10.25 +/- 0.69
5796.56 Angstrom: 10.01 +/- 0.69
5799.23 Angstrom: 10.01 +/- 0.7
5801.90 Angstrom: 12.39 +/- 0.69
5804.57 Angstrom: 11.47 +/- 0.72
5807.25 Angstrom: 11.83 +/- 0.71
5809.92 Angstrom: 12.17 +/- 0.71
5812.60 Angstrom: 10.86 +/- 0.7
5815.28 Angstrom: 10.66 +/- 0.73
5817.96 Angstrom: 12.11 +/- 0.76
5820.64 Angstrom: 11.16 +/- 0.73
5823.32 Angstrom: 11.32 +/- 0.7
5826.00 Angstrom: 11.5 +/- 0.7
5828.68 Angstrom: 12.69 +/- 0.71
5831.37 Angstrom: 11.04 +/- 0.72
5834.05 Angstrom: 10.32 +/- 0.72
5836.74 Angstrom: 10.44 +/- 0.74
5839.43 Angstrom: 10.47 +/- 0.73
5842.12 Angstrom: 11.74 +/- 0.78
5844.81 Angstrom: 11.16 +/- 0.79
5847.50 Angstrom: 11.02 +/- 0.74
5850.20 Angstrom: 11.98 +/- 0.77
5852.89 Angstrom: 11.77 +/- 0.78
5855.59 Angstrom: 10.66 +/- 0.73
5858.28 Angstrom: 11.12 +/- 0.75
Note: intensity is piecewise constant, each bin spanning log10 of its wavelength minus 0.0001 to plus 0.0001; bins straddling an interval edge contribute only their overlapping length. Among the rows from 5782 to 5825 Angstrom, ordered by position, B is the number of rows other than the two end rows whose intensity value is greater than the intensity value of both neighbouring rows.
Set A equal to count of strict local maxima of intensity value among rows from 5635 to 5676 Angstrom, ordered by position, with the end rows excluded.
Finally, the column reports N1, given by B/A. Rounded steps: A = 4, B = 4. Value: 1.0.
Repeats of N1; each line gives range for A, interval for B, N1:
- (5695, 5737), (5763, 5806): 0.5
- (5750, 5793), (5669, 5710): 1.7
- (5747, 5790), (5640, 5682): 1.3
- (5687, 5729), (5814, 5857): 0.8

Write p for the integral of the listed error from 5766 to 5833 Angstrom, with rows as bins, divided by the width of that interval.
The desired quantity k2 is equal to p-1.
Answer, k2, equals -0.288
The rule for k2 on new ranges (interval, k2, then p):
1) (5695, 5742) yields -0.265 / 0.735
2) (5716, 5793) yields -0.274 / 0.726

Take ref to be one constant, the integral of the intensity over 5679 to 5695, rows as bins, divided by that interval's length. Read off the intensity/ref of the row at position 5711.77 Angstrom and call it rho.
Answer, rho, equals 0.99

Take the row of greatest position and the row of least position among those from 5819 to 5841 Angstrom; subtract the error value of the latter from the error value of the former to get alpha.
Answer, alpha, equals 0.000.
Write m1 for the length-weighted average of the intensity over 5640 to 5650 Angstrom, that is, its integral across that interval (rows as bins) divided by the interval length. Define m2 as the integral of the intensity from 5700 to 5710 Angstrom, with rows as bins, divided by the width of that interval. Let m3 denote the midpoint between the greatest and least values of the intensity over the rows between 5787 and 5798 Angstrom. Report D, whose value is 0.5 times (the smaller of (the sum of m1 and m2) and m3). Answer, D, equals 5.3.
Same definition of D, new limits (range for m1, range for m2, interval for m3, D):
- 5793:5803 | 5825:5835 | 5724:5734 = 6.0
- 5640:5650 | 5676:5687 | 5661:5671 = 5.1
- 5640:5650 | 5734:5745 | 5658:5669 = 5.1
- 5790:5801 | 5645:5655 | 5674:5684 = 5.9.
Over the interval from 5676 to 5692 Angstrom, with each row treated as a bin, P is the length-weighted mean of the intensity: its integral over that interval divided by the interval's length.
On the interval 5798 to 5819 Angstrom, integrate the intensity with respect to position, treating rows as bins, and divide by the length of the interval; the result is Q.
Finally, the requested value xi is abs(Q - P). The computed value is 0.08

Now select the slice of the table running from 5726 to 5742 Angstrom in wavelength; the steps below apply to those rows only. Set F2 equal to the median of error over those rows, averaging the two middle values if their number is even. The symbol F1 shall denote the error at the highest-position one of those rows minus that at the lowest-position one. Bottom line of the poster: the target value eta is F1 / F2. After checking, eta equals 0.11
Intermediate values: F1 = 0.08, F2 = 0.740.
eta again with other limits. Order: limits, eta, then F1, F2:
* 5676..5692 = -0.01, -0.01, 0.730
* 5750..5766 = 0.01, 0.01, 0.730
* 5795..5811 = 0.03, 0.02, 0.705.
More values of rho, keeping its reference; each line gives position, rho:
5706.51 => 0.95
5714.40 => 1.07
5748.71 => 1.07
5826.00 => 1.02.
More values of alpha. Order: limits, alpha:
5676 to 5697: 0.000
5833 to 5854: 0.060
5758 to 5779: -0.030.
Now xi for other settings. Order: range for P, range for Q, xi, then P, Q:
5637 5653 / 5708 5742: 0.52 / 10.79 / 11.3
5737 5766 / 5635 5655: 0.40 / 11.21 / 10.8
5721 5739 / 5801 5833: 0.04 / 11.61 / 11.6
